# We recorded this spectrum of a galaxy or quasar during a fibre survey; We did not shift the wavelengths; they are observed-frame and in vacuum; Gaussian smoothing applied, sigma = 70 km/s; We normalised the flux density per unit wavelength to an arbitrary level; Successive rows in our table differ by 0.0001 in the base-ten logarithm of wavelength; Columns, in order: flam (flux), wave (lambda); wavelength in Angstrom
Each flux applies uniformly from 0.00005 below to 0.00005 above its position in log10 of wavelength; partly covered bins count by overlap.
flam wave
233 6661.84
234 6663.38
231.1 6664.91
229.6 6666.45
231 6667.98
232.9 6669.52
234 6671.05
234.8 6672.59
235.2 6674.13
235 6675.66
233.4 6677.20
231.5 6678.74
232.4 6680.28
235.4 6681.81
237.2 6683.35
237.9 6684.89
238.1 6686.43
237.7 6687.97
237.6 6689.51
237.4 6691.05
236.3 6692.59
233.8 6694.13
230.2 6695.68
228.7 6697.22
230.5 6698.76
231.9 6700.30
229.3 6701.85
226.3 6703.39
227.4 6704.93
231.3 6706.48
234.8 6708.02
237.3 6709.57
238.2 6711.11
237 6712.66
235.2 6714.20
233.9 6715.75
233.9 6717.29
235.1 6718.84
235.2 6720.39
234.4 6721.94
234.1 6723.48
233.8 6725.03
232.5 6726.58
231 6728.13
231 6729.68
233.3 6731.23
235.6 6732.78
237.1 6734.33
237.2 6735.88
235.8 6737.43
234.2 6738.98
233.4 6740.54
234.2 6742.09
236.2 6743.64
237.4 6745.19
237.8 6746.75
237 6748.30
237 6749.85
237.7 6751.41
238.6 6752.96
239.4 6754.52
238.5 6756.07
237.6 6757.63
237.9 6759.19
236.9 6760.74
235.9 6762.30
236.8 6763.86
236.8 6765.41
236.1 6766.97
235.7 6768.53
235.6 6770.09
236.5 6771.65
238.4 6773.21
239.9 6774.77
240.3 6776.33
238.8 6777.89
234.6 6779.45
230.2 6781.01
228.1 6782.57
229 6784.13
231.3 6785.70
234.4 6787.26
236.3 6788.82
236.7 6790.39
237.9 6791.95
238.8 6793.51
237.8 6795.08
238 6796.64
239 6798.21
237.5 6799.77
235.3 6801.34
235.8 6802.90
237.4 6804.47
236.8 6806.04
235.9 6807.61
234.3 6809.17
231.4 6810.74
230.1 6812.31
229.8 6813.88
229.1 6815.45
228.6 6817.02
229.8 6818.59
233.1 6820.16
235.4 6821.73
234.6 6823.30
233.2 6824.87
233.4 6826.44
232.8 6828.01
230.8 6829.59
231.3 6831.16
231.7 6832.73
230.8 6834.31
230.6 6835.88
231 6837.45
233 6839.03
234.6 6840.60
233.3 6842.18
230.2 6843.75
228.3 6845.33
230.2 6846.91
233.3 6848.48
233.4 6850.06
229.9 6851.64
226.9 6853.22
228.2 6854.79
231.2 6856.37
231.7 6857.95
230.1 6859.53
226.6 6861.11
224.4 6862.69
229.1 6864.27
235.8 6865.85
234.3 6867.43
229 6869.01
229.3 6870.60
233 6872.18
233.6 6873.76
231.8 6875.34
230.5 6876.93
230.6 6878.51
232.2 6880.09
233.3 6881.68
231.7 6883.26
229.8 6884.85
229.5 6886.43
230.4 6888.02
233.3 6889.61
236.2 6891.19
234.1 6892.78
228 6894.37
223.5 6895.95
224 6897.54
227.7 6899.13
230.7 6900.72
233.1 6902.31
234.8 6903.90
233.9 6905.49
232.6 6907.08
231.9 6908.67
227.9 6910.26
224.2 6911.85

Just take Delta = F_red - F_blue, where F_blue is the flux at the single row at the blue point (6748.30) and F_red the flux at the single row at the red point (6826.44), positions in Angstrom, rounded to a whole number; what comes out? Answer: -4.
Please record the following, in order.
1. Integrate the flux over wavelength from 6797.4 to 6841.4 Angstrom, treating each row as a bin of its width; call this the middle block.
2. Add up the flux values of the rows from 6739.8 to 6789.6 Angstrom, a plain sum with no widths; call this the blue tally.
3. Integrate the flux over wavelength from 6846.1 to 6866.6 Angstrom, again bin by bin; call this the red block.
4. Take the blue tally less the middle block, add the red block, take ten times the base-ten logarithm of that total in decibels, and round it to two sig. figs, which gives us 33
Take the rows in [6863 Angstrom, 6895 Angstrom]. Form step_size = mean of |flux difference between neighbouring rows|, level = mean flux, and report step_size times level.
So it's 521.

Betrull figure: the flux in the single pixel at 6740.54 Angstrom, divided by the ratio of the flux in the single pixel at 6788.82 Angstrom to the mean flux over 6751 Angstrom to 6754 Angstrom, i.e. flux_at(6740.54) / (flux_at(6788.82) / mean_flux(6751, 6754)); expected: 235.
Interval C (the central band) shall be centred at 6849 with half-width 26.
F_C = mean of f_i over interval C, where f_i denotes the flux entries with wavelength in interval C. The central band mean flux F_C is 231.2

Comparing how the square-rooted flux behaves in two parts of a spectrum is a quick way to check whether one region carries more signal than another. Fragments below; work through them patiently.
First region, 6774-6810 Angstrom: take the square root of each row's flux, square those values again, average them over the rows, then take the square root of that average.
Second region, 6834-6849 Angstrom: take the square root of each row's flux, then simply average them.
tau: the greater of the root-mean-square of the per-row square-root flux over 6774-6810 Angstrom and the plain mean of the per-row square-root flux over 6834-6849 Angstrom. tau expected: 15.4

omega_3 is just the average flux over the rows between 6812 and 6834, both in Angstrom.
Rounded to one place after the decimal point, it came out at 231.7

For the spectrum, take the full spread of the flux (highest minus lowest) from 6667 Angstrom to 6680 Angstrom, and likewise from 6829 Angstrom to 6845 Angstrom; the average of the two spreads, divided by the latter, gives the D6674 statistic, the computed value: 0.98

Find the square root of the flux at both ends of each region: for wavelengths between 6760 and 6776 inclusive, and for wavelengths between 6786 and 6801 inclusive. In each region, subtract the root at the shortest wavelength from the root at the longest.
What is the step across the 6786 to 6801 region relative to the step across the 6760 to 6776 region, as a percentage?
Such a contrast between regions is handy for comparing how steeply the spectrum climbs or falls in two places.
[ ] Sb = 104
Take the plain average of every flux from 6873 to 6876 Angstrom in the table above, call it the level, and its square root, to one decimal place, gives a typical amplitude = 15.3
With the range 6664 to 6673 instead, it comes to 15.2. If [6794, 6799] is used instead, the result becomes 15.4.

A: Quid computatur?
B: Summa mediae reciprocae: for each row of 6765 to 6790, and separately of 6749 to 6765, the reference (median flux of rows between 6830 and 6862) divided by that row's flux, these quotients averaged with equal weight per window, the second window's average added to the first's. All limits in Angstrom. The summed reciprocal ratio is 1.95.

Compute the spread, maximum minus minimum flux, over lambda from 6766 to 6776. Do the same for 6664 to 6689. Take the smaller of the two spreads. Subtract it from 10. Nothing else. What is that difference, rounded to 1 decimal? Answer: 5.7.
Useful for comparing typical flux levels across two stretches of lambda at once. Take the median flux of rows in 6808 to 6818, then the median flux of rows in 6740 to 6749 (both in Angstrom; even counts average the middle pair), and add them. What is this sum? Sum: 467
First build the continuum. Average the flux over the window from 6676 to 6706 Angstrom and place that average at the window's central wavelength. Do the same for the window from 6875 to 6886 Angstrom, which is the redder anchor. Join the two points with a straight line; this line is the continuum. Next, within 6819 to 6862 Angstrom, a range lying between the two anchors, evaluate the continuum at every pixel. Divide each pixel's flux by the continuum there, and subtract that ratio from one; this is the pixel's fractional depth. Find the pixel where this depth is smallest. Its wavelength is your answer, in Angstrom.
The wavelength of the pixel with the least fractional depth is 6821.73 Angstrom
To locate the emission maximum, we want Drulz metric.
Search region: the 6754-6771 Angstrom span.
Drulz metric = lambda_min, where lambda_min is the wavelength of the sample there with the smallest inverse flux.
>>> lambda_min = 6754.52 Angstrom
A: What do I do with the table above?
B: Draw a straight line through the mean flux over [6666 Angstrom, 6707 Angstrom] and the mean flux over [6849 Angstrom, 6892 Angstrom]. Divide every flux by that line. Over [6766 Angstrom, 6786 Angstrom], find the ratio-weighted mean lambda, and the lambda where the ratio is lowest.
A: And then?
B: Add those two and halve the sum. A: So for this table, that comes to 6779.4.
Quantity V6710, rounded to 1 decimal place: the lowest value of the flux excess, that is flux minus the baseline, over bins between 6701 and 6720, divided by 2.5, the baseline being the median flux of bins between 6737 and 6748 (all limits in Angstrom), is -3.8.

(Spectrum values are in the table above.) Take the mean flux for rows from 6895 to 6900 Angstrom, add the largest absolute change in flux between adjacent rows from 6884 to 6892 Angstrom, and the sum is 228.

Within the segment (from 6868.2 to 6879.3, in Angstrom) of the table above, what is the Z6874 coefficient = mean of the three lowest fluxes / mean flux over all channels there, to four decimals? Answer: 0.9934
